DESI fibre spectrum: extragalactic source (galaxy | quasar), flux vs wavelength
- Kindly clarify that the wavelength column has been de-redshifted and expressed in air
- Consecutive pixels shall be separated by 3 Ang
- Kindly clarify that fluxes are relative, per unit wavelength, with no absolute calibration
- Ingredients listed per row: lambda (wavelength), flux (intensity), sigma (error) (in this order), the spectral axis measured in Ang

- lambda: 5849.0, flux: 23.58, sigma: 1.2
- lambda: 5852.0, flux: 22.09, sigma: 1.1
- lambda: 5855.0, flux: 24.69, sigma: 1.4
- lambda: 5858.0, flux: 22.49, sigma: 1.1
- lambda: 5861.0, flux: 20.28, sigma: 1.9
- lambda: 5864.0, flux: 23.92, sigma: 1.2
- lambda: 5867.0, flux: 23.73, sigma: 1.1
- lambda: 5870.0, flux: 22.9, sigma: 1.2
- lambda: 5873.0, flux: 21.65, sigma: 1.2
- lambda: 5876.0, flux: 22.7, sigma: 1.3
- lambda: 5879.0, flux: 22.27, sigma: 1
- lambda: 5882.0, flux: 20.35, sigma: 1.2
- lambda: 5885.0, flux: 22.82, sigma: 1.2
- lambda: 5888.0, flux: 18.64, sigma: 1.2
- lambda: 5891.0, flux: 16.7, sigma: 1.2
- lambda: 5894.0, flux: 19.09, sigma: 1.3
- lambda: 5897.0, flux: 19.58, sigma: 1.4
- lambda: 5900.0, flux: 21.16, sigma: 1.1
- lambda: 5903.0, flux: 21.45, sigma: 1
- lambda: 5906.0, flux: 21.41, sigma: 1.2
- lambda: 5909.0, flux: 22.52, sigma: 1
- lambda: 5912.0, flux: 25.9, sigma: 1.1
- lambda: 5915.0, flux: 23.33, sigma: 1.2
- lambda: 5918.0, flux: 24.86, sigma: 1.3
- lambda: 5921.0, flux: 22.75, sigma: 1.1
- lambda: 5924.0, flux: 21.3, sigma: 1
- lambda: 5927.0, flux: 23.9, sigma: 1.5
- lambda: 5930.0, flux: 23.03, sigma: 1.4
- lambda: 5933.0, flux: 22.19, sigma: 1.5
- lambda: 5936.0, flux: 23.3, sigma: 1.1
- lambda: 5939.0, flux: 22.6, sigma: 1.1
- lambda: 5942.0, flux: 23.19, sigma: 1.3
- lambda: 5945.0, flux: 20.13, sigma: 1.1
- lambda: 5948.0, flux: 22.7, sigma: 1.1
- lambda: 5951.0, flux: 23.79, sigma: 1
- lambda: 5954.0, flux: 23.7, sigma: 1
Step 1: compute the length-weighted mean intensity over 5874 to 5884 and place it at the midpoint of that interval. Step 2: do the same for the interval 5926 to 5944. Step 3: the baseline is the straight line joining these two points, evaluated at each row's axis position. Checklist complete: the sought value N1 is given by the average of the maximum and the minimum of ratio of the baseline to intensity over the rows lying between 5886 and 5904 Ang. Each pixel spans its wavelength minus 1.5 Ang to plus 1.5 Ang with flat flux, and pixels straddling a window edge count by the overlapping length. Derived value 1.18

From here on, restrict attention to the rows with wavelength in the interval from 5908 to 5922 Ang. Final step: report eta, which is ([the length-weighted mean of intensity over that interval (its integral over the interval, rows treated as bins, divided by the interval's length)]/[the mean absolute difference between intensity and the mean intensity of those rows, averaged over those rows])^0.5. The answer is 4.5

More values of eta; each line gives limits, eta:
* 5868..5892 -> 3.4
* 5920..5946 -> 5.1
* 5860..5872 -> 4.3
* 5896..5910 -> 5.6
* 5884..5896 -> 3.3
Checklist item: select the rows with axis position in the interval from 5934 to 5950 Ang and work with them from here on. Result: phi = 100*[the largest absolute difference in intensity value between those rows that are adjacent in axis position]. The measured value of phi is 306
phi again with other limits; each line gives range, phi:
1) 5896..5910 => 158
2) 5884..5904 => 418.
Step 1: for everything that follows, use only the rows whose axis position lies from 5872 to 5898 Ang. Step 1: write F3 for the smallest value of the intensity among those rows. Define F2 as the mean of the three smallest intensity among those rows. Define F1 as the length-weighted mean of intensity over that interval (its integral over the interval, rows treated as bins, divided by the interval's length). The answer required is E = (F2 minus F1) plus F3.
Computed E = 14.4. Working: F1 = 20.4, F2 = 18.1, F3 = 16.7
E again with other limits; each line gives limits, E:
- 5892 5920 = 17.0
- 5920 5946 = 18.8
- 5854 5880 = 19.0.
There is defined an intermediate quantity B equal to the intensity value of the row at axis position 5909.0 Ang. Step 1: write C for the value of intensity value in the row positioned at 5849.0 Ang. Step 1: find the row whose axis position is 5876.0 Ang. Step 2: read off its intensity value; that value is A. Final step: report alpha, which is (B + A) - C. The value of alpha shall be 22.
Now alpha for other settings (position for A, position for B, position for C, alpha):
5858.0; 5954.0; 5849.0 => 23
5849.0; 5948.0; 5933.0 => 24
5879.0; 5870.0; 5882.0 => 25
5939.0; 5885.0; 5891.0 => 29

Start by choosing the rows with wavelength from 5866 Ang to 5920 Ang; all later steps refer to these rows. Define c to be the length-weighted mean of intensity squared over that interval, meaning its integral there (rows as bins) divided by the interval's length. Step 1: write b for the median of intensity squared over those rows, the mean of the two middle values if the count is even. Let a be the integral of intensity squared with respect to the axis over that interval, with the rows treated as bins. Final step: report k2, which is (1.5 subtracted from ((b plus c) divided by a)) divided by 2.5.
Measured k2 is -0.585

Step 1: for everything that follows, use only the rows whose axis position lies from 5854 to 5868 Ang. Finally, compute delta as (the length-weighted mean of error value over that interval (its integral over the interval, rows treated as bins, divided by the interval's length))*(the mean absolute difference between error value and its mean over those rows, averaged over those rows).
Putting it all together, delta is 0.33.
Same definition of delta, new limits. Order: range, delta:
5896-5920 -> 0.13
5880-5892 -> 0.00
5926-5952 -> 0.21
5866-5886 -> 0.08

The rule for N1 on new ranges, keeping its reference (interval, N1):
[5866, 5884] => 0.99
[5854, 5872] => 0.96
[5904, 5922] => 0.96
